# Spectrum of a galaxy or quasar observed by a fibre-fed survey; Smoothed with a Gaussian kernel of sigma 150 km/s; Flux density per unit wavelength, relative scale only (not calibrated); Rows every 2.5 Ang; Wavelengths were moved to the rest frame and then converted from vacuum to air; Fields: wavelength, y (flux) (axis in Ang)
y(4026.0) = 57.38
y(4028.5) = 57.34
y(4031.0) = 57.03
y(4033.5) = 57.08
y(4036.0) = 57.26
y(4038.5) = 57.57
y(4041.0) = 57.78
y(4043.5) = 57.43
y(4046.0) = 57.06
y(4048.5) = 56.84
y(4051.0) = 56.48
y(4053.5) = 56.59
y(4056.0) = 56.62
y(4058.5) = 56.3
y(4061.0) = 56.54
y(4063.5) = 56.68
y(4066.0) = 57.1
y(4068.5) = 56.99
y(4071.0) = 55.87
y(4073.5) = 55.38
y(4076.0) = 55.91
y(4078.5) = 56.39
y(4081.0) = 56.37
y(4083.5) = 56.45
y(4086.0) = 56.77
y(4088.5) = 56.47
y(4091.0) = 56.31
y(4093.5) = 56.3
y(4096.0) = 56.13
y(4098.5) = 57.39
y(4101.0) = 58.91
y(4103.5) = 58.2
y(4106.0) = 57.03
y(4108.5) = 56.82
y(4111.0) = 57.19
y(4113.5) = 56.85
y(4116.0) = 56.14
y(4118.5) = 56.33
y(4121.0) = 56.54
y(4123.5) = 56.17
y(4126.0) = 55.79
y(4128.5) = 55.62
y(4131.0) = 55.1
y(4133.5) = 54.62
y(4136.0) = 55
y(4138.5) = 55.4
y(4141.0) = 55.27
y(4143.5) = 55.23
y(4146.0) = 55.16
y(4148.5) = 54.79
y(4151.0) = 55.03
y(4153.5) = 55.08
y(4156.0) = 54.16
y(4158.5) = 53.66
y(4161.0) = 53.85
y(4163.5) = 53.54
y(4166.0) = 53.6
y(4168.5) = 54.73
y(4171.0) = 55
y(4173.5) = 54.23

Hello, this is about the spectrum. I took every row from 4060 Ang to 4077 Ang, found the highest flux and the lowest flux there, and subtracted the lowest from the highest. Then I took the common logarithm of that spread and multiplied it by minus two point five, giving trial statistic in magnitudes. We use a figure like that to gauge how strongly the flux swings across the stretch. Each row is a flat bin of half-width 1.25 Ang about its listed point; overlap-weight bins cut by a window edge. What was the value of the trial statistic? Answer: -0.59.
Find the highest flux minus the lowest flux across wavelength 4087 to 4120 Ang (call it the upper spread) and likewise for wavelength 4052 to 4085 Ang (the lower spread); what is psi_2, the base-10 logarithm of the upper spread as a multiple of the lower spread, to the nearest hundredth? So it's 0.21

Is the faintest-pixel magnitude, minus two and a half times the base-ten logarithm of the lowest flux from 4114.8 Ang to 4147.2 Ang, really -4.34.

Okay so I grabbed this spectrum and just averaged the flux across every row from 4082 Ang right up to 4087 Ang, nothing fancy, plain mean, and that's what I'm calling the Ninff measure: 56.6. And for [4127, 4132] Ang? 55.4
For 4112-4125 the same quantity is 56.4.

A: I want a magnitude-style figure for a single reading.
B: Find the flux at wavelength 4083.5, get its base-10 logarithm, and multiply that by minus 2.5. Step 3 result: -4.38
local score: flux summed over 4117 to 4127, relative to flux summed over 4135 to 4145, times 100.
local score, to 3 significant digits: 102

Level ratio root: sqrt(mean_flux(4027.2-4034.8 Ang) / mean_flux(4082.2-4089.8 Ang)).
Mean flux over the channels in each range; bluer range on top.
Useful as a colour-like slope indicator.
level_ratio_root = 1.01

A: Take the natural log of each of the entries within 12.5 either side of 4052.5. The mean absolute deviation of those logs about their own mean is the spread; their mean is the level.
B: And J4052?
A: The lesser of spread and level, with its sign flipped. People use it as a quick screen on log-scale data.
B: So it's -0.006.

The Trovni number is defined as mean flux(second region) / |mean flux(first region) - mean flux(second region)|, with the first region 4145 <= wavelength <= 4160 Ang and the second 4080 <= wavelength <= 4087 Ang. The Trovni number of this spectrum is 30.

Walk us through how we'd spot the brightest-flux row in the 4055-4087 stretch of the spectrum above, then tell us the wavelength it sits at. 4066.0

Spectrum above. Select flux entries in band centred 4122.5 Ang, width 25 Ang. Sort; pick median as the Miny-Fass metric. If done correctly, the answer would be 56.2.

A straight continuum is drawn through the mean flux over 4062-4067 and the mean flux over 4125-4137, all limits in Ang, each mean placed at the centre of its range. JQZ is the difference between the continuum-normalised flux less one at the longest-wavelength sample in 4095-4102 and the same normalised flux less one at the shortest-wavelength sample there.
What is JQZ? 0.052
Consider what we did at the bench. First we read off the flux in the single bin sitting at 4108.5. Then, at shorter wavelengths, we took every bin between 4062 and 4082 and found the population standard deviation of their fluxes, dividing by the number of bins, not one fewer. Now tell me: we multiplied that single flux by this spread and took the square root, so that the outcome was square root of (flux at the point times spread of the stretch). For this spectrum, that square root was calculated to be 5.6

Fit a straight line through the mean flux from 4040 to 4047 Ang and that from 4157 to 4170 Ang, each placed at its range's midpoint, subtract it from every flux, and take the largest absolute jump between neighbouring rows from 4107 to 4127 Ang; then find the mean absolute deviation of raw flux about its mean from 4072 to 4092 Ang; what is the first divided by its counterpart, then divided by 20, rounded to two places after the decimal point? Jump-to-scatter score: 0.10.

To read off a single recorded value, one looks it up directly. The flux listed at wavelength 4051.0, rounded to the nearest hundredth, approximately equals 56.48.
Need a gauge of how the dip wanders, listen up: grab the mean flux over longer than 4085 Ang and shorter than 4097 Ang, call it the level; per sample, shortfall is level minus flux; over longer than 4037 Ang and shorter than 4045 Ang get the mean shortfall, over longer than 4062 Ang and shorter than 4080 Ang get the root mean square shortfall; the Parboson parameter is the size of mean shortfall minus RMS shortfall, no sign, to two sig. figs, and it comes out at 1.8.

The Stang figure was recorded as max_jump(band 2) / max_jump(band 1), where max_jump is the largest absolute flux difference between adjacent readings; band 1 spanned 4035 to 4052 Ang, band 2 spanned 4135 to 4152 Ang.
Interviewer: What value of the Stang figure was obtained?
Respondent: 1.1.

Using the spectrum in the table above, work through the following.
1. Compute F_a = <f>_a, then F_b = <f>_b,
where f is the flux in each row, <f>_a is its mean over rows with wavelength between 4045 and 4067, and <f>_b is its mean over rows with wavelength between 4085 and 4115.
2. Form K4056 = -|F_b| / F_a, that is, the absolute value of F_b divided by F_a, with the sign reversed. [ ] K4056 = -1.01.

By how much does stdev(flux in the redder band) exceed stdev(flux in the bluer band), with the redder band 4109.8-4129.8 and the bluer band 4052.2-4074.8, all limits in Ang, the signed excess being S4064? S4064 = -0.02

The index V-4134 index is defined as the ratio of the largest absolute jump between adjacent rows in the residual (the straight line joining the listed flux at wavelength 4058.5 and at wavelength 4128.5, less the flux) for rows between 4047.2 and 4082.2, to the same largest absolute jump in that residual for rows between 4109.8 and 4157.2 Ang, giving 1.2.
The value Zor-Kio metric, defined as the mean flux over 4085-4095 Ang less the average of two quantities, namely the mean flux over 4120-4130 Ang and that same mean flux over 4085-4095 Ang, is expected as 0.2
